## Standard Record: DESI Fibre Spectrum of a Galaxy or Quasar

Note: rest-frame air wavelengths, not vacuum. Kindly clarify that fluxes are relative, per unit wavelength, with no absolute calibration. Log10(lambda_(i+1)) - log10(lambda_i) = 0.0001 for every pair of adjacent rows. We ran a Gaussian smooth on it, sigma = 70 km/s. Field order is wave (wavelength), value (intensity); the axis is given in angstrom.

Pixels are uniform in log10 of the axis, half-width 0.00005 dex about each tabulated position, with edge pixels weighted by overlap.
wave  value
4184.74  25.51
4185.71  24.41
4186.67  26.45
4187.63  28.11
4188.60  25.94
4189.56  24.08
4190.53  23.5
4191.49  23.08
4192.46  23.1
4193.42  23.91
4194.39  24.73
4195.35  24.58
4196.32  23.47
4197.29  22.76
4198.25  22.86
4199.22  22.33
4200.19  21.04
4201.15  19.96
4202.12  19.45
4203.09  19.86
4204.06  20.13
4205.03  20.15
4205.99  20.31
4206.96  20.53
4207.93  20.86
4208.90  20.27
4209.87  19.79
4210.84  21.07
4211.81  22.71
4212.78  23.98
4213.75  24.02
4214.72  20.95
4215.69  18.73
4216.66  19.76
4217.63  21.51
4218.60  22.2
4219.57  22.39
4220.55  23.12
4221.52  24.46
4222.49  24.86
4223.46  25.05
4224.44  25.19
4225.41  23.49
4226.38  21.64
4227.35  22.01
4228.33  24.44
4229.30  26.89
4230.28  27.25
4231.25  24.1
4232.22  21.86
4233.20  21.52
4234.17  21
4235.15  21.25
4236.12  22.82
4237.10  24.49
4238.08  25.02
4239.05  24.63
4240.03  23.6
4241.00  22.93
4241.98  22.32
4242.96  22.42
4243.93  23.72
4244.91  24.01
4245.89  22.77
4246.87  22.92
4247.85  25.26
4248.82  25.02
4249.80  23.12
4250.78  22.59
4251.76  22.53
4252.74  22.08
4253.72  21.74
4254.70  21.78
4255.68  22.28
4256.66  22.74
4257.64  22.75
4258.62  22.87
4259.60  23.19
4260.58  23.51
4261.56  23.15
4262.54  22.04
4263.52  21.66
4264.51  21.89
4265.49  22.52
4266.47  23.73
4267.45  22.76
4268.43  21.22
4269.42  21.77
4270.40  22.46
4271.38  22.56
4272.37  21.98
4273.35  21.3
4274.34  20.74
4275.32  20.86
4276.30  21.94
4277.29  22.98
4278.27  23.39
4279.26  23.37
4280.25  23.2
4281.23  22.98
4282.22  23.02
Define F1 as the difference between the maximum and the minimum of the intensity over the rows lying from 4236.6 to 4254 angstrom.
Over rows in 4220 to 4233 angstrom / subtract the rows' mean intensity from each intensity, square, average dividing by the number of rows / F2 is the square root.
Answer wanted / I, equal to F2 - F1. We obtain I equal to -2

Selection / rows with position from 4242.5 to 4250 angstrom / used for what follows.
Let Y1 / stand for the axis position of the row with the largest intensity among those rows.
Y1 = 4247.85 angstrom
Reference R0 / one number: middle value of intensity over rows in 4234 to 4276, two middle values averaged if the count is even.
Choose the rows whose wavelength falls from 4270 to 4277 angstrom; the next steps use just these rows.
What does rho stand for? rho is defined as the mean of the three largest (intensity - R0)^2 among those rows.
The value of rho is 2.7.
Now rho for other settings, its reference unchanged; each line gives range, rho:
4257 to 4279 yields 2.8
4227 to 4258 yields 15.8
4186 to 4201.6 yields 18.9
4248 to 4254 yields 2.3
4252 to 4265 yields 0.8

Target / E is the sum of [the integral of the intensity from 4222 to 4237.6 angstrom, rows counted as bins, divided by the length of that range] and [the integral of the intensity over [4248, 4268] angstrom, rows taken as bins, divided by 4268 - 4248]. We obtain 46.4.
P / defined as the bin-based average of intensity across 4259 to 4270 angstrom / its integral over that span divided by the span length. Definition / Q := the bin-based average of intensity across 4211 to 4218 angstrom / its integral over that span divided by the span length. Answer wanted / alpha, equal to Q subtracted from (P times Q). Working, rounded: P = 22.5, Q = 21.6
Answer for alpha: 466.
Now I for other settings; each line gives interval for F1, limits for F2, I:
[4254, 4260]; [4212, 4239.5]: 1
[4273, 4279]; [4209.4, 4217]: -1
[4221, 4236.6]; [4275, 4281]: -5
